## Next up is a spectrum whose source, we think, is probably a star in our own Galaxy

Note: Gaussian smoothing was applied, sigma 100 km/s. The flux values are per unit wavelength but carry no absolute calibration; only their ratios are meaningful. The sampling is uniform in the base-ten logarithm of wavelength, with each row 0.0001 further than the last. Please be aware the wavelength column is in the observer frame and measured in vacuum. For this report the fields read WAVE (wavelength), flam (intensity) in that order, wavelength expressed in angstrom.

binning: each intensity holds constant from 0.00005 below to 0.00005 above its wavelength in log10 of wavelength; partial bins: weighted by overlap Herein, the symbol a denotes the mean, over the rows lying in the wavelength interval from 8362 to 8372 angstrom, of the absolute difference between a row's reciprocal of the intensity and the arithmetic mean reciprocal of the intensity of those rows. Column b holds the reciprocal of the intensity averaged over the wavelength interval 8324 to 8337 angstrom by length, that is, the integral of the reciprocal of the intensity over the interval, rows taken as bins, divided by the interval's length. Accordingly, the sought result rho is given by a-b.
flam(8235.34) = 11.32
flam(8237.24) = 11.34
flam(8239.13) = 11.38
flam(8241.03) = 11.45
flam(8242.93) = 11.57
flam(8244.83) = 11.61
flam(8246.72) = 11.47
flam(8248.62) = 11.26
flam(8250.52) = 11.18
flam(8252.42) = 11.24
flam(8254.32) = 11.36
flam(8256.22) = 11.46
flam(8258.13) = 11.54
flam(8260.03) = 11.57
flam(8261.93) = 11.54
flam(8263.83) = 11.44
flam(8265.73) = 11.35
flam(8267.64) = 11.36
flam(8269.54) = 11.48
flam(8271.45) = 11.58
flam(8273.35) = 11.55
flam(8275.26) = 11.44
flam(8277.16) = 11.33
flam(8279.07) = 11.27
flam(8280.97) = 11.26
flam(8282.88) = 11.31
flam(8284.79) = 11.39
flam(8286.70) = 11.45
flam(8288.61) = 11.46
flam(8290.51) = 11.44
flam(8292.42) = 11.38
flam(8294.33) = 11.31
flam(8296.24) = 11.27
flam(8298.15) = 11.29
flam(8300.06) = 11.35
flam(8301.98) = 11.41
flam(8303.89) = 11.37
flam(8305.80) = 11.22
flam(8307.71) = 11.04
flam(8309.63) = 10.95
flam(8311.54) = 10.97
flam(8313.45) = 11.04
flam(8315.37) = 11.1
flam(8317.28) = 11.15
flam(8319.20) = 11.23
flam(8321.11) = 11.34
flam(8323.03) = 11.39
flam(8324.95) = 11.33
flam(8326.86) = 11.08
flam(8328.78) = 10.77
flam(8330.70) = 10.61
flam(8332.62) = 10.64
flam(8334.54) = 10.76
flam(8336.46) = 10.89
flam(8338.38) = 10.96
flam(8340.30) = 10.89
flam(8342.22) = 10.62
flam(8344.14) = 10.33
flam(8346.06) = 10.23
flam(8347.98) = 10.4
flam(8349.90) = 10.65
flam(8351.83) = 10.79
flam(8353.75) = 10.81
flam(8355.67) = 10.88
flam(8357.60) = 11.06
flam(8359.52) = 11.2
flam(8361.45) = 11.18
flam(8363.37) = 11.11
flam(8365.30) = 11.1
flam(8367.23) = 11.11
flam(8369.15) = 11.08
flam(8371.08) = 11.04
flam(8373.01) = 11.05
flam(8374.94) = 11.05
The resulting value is -0.0919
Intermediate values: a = 0.0002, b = 0.092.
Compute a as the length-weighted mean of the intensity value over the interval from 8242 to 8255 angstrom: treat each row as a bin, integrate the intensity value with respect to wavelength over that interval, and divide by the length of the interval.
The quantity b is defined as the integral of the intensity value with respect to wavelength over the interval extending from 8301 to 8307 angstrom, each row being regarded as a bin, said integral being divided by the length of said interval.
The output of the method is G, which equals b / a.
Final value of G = 0.99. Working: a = 11.4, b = 11.32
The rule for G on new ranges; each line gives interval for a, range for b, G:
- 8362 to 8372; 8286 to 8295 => 1.03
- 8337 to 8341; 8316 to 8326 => 1.03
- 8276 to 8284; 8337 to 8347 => 0.94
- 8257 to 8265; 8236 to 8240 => 0.99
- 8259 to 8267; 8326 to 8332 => 0.94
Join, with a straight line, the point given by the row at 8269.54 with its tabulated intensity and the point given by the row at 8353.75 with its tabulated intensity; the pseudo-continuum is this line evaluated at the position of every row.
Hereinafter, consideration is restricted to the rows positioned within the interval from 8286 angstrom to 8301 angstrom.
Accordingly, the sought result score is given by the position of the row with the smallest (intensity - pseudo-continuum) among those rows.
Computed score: 8296.24 angstrom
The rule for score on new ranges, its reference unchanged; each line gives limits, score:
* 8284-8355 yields 8346.06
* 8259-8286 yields 8265.73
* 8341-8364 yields 8346.06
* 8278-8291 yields 8279.07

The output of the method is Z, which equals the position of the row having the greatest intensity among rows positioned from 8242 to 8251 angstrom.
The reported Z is 8244.83 angstrom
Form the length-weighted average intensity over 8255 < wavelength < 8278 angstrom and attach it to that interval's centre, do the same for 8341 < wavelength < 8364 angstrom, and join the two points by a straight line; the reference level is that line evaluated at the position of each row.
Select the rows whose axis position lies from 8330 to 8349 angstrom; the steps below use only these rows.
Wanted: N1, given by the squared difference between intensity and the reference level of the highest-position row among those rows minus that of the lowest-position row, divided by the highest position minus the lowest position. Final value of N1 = 0.0030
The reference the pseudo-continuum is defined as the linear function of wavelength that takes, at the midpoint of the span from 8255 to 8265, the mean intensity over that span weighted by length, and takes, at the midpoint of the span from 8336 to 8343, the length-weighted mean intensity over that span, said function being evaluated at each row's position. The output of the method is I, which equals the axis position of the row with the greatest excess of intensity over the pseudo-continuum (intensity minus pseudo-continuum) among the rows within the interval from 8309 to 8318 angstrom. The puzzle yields 8317.28 angstrom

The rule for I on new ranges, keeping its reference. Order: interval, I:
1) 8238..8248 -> 8244.83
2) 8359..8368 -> 8359.52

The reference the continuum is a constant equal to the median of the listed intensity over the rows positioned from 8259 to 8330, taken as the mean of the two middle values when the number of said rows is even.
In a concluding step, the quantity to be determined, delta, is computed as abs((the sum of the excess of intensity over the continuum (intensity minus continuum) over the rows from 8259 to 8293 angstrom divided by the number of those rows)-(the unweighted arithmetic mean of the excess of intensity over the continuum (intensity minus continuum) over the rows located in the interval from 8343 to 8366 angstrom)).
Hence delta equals 0.61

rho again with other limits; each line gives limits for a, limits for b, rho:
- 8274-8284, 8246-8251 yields -0.0880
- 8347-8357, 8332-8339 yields -0.0912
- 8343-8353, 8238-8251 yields -0.0859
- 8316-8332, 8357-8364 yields -0.0880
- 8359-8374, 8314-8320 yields -0.0893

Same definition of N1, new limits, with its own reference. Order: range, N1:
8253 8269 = -0.0025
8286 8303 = 0.0021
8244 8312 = 0.0003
